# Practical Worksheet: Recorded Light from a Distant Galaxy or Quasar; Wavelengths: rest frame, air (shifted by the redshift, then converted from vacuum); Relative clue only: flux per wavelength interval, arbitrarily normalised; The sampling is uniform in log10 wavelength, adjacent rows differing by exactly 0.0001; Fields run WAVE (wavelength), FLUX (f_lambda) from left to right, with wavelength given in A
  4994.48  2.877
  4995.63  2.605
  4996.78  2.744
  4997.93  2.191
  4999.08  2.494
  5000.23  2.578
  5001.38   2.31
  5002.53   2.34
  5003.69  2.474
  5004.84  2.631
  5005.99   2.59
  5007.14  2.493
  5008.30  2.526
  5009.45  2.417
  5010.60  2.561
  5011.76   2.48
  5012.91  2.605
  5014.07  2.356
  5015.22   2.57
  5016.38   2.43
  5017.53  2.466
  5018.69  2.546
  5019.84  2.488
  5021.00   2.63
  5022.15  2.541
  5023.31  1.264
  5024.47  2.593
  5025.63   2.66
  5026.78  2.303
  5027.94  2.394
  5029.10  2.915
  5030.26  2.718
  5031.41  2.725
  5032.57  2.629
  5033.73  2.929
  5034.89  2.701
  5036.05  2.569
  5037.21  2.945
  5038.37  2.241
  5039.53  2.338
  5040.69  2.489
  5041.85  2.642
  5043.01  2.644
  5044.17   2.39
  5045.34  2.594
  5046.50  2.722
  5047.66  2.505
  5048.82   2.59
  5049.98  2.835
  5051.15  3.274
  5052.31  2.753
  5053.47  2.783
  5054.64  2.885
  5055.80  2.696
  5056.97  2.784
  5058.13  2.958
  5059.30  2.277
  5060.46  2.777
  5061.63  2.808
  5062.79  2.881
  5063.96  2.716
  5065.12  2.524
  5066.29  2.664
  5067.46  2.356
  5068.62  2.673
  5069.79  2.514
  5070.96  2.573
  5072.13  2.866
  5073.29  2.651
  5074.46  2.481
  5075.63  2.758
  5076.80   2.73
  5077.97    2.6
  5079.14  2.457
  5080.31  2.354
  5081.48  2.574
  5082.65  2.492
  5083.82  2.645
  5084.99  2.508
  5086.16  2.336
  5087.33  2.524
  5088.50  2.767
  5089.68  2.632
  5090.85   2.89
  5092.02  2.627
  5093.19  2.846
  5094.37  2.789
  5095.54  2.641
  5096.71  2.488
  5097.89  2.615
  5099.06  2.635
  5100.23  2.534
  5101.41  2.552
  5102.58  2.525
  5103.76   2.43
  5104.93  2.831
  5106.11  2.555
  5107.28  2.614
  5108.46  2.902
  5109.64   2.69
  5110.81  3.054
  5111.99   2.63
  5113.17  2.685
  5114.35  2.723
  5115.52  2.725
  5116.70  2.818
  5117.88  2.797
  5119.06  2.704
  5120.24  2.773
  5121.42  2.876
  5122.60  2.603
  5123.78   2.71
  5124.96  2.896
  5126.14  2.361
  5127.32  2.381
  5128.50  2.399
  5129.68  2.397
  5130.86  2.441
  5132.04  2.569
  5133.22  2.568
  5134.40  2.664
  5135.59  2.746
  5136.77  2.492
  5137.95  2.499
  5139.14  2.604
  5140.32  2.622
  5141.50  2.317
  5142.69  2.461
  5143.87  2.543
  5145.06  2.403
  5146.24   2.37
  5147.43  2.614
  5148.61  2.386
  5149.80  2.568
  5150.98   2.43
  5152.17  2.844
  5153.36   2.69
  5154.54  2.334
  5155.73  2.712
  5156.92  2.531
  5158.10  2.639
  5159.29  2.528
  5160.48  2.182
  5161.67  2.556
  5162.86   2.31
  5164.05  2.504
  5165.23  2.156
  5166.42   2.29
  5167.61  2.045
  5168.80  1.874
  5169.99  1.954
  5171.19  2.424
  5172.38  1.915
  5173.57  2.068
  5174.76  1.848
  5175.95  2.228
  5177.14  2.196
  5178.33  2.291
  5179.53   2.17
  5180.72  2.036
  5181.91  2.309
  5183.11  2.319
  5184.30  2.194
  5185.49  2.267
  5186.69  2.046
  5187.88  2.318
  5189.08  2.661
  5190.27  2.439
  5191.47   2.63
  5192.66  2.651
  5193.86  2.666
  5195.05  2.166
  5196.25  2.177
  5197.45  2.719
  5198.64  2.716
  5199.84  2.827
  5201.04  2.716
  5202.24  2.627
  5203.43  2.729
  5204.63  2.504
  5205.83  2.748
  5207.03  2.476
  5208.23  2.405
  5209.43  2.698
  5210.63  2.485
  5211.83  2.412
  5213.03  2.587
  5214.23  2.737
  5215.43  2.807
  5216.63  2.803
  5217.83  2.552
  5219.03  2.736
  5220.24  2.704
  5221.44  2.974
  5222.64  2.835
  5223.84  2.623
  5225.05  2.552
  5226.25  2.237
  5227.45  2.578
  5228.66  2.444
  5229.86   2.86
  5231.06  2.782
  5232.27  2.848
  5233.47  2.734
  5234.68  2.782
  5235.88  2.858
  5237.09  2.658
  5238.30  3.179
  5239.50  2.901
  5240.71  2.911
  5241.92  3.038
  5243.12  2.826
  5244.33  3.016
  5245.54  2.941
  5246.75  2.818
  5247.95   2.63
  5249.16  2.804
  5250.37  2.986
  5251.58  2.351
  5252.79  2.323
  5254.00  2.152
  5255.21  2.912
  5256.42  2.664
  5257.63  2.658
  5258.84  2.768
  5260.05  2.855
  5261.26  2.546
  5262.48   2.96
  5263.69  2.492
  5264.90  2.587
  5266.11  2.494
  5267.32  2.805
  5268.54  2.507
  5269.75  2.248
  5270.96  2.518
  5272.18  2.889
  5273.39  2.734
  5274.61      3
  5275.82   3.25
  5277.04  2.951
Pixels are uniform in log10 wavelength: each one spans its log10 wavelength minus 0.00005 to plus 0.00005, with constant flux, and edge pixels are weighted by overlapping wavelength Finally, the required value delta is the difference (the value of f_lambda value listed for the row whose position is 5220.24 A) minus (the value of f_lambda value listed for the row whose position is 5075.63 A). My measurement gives -0.05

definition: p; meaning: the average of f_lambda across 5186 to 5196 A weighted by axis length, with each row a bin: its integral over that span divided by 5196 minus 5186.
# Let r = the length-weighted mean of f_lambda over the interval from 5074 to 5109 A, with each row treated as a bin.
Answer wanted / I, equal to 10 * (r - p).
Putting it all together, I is 1.8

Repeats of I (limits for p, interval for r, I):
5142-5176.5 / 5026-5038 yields 3.2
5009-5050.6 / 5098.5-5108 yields 0.5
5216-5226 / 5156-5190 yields -4.5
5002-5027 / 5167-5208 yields -1.0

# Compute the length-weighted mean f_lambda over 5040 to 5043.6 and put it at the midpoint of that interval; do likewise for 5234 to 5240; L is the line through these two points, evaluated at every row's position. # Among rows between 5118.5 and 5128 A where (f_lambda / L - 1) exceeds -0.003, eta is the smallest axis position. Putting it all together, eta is 5119.06 A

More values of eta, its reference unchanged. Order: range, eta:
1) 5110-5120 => 5110.81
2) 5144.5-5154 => 5152.17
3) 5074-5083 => 5075.63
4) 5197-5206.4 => 5199.84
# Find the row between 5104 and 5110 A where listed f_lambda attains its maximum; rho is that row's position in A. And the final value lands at 5108.46 A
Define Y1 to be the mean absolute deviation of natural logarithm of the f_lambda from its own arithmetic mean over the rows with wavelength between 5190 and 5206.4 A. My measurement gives 0.0629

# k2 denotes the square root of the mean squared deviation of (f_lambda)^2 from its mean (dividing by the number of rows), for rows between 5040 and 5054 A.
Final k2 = 1.23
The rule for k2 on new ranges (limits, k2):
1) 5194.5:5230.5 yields 1.01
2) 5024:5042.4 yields 1.10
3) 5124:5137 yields 0.86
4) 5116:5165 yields 0.88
